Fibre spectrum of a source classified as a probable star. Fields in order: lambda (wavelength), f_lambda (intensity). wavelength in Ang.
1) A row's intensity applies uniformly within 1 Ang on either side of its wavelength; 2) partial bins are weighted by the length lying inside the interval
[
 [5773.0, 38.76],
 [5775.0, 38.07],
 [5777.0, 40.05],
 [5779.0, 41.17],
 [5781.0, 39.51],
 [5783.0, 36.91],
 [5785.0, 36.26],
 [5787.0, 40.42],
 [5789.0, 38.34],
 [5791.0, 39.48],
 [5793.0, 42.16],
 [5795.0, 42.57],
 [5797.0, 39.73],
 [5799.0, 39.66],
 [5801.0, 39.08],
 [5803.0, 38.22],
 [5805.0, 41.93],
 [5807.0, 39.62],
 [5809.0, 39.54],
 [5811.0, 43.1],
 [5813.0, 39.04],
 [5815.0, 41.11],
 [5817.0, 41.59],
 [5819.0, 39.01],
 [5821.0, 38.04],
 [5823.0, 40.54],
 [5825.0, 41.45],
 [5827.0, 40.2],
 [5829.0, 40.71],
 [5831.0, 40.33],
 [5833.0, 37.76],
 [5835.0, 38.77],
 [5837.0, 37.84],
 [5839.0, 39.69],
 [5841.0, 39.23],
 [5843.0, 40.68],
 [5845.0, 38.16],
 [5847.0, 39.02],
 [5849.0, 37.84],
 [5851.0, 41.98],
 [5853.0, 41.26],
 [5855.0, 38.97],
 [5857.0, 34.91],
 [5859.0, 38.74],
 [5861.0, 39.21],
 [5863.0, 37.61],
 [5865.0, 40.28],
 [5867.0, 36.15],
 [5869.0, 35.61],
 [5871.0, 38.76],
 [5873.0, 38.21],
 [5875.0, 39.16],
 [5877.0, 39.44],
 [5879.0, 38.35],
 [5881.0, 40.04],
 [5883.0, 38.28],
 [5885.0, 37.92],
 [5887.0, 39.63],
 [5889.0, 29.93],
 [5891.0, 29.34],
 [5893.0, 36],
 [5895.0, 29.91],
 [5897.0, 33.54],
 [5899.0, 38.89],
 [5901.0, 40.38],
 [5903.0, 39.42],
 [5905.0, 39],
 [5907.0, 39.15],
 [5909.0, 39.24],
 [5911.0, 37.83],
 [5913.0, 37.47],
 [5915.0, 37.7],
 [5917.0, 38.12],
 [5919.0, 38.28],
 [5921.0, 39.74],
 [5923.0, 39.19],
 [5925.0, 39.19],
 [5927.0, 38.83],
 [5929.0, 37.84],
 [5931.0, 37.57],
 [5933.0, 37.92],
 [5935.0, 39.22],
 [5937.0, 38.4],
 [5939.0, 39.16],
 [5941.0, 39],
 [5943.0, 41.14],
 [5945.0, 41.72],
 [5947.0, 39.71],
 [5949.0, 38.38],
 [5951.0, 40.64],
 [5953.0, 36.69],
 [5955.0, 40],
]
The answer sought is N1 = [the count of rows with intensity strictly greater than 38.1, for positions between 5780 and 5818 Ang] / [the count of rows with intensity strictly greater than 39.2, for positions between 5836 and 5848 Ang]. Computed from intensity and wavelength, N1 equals 6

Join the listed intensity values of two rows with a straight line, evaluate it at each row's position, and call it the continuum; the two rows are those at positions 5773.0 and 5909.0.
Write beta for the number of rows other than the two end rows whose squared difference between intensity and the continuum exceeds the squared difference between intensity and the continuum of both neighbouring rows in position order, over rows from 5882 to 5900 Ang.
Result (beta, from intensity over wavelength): 3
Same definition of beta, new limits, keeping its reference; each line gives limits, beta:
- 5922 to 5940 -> 2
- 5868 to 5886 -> 2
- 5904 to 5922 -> 1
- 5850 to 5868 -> 2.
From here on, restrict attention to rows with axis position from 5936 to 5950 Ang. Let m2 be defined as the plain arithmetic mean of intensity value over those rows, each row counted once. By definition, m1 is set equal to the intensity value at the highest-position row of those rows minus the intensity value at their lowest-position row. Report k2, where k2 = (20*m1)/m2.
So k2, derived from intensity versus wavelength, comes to 0.0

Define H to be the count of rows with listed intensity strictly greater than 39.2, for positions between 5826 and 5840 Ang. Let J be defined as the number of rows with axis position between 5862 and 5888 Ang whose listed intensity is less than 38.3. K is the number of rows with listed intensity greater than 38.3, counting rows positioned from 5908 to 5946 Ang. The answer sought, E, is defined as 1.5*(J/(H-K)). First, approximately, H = 4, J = 6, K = 11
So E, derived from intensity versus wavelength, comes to -1.3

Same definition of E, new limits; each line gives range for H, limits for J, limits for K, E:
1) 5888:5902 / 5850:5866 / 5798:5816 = -0.4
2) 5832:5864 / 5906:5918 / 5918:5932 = 3.0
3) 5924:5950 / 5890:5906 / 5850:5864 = -6.0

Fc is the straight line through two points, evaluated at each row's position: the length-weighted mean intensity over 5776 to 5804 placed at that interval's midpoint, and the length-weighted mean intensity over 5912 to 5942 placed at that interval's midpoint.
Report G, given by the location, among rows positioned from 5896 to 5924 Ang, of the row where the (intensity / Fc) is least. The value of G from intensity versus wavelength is 5897.0 Ang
